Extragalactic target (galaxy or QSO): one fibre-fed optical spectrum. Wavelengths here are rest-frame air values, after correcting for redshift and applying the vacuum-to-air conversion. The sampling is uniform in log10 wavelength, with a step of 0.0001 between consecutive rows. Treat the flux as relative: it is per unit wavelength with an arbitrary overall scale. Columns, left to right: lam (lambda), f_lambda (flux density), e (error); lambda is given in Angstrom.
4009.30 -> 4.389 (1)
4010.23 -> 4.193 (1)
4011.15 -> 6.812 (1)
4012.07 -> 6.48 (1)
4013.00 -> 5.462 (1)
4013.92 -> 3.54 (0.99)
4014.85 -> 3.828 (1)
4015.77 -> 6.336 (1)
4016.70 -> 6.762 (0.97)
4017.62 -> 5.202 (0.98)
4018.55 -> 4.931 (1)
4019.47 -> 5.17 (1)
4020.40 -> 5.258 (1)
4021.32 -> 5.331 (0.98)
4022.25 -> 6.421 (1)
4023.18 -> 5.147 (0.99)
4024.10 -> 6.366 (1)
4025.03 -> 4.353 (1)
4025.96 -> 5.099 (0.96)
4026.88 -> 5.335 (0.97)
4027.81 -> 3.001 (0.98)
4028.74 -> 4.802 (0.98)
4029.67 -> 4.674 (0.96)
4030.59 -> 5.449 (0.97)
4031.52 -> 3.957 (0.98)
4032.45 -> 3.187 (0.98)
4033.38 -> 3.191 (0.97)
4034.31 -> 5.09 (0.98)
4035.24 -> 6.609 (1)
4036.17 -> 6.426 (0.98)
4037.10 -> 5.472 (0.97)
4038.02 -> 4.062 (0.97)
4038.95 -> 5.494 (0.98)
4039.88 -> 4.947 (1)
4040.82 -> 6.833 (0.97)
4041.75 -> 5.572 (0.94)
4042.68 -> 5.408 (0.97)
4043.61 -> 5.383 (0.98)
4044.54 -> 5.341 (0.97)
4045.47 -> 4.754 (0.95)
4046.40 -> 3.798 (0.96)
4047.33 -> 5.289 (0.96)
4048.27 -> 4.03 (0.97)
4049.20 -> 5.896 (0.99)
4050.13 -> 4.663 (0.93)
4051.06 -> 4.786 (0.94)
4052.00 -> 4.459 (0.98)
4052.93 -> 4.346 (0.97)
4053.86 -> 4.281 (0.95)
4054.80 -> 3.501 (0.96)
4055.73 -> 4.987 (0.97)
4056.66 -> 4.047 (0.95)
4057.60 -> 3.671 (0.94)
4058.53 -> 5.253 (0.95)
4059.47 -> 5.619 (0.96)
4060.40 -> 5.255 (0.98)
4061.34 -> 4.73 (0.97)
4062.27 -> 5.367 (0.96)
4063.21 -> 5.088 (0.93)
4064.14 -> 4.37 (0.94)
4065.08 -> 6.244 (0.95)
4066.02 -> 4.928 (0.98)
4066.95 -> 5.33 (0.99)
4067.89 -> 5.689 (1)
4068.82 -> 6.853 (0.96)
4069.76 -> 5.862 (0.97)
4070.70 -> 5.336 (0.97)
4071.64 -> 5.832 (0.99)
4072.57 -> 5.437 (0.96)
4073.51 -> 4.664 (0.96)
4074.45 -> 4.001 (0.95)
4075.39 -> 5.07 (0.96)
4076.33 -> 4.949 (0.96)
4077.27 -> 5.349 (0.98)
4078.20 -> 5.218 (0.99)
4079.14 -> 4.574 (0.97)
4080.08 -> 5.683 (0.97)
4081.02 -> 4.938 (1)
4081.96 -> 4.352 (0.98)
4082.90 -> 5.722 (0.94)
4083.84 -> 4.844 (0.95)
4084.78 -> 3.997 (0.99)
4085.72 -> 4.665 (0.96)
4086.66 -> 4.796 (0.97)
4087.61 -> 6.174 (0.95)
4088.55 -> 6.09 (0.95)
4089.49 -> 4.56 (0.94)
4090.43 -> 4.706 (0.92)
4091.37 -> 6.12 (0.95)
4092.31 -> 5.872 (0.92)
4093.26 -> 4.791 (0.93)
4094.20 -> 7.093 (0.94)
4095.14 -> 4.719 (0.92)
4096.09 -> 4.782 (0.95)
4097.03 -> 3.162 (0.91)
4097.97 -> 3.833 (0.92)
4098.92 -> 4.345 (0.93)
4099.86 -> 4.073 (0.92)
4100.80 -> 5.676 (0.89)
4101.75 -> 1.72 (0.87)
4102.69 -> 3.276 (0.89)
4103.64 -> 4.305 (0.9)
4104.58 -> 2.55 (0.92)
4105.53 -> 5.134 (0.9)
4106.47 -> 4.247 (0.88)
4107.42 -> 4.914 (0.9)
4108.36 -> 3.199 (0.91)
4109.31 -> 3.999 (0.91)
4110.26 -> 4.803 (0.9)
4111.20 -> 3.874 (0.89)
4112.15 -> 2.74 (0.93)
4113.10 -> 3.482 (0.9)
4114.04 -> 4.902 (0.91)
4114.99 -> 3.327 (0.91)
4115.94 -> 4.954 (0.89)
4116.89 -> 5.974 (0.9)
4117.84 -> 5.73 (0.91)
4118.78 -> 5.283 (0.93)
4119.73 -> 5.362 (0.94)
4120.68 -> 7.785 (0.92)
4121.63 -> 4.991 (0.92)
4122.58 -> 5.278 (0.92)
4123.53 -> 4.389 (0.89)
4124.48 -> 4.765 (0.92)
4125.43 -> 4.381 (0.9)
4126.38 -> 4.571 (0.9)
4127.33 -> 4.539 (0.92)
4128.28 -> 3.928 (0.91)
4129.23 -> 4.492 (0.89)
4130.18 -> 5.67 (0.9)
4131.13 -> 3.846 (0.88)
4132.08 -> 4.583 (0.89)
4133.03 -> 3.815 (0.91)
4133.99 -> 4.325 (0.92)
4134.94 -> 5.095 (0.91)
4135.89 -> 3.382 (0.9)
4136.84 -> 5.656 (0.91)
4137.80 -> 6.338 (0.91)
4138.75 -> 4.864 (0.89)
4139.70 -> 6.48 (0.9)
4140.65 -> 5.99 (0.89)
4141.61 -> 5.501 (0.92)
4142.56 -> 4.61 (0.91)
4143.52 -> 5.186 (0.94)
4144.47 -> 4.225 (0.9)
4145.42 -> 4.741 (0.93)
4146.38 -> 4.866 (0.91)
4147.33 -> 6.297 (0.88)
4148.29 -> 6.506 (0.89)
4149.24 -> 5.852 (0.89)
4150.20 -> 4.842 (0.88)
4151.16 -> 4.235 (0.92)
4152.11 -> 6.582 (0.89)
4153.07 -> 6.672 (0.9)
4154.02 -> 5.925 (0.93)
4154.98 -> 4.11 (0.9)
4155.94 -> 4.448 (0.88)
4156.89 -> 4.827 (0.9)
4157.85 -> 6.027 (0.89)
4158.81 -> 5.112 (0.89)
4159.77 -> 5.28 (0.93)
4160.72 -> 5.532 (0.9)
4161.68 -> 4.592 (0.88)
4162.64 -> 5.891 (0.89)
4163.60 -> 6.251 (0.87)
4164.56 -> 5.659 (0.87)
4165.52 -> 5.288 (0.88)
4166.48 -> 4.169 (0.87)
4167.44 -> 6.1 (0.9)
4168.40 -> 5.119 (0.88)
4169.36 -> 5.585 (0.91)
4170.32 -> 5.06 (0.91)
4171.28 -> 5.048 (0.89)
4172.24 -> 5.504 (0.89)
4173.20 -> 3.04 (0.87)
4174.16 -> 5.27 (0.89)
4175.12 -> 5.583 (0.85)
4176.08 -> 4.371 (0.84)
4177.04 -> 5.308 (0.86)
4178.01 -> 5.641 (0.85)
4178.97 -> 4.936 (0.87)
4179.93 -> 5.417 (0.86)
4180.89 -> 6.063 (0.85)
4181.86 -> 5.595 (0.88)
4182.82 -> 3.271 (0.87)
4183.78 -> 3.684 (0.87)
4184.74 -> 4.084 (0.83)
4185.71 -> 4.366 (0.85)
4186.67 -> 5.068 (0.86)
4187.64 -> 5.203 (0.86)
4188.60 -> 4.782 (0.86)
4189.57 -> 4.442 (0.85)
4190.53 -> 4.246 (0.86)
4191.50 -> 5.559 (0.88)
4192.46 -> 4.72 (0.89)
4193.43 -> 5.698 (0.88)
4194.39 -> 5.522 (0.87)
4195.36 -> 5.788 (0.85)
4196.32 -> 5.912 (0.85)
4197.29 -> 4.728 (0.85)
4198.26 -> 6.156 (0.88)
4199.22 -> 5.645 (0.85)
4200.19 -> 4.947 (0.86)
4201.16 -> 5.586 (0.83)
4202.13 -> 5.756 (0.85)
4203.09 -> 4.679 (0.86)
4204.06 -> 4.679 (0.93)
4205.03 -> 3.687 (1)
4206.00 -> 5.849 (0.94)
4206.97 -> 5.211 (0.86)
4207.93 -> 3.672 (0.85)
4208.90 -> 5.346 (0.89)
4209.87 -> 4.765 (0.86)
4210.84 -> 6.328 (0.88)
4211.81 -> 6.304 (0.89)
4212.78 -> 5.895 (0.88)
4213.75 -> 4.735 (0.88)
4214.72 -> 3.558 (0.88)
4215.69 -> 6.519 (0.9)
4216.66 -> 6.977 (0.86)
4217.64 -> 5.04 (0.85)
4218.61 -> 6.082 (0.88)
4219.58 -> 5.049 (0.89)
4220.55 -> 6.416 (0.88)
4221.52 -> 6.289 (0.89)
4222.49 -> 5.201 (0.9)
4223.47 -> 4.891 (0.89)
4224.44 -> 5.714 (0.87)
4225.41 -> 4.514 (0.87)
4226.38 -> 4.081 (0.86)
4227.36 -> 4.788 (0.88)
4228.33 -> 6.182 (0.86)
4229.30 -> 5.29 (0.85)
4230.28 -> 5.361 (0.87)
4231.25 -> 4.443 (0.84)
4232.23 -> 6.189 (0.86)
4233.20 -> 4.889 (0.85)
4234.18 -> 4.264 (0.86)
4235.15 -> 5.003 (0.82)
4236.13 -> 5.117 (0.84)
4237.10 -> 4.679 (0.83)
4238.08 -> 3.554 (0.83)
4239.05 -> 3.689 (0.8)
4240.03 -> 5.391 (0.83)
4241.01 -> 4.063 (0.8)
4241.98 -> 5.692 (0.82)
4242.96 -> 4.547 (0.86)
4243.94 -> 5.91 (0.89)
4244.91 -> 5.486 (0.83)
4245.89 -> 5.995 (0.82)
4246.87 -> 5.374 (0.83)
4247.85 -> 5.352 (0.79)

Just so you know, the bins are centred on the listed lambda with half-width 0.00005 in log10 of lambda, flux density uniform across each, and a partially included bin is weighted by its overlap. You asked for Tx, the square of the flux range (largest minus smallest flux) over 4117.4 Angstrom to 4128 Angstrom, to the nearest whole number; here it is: 12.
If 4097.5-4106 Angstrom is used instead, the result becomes 16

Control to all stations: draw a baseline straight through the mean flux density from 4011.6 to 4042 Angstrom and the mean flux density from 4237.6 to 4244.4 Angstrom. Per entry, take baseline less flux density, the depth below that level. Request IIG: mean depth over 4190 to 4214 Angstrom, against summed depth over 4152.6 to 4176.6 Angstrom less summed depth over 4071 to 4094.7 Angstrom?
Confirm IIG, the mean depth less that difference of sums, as 4.8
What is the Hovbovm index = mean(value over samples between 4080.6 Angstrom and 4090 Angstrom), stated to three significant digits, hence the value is 5.01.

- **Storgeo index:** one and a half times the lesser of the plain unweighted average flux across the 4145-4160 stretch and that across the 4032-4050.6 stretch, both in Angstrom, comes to 7.6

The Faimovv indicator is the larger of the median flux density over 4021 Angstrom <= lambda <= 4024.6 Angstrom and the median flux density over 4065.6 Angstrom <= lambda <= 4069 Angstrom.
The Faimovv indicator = 5.8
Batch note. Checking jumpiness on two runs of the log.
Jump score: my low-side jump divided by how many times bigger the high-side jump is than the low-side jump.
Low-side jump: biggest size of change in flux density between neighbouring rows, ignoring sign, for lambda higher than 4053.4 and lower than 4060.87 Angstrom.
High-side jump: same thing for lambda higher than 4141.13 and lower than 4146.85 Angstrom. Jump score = 2.6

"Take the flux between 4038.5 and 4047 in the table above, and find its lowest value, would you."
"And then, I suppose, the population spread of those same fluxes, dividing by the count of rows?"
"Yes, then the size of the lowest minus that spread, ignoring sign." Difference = 3.0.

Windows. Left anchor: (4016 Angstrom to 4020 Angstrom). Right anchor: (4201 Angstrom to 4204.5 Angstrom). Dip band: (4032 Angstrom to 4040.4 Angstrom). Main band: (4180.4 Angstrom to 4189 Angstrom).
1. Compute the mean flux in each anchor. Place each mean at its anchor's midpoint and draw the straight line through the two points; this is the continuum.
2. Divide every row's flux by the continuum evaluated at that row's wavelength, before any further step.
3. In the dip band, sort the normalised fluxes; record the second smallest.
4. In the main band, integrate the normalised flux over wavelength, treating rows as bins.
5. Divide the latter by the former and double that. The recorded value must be 26.8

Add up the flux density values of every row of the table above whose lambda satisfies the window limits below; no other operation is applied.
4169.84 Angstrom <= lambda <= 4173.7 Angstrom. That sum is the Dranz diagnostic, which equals 18.7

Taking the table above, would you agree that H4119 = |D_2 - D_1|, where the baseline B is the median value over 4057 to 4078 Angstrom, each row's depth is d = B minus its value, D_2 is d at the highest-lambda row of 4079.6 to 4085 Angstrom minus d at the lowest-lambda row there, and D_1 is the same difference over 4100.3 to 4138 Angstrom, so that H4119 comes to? 2.3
